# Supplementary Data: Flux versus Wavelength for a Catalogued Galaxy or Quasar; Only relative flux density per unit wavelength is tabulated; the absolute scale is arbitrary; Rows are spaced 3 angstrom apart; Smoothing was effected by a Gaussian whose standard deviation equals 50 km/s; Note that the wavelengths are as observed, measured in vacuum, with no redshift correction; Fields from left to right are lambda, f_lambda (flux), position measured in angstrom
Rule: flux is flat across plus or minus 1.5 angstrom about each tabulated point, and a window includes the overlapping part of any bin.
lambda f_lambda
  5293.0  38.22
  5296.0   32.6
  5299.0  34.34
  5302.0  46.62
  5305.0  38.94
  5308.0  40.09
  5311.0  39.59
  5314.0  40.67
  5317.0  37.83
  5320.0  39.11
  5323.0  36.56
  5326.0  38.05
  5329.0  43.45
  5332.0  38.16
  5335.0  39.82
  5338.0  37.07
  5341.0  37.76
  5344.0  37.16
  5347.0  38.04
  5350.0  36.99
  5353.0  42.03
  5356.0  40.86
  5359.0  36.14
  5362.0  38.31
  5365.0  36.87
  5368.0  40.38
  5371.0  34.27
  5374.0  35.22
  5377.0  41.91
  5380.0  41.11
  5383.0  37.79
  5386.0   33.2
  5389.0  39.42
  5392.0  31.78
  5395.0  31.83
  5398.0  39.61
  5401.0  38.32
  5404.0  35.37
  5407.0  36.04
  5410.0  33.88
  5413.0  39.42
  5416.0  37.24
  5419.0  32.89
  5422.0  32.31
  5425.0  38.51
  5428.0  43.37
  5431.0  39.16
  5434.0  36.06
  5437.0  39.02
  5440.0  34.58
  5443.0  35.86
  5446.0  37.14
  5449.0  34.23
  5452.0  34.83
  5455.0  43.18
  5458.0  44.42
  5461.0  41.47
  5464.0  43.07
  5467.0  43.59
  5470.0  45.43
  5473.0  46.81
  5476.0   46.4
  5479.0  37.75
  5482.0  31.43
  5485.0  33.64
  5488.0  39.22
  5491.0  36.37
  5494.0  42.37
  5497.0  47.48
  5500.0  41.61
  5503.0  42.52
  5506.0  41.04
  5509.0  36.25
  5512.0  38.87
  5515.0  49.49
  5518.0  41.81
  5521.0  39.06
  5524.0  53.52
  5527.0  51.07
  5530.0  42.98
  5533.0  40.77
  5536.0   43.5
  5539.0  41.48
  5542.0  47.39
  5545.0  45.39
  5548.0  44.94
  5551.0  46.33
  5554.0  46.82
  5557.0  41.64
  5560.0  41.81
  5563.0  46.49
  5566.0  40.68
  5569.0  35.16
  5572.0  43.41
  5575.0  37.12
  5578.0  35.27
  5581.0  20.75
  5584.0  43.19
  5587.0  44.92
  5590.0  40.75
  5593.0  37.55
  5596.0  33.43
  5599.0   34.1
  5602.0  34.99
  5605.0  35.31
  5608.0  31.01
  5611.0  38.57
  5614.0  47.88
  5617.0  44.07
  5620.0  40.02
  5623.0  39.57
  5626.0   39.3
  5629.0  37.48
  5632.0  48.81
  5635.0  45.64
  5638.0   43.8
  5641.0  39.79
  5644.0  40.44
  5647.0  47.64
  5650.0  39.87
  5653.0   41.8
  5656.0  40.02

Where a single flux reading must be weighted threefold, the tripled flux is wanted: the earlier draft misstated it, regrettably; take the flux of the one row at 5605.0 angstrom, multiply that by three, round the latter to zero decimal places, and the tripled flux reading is 106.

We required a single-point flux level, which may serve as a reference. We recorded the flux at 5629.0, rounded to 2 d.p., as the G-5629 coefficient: 37.48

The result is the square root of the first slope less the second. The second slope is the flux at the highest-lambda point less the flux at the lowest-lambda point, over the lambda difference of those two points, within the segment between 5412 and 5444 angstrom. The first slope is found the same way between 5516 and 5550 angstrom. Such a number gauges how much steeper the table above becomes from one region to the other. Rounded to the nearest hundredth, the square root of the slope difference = 0.47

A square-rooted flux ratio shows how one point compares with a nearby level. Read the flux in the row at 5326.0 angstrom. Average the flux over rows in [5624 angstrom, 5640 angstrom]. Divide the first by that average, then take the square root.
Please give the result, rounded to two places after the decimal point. 0.94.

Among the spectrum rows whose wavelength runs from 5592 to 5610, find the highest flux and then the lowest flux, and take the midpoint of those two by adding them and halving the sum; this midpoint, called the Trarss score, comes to 34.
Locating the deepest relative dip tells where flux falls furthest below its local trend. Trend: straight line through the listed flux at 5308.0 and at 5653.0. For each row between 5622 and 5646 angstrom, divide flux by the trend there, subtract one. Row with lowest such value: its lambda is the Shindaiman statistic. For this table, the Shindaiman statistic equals 5629.0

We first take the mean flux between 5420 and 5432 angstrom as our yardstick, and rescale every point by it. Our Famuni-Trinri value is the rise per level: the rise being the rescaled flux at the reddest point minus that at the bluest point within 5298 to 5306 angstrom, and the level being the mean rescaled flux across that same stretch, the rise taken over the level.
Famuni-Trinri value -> 0.1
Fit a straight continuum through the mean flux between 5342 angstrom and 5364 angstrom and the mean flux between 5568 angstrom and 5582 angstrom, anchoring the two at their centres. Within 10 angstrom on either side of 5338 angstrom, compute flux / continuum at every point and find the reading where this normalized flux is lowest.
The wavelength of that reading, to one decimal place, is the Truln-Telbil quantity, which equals 5338.0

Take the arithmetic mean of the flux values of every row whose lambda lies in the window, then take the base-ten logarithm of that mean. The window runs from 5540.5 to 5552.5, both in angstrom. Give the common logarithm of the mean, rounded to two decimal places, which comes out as 1.66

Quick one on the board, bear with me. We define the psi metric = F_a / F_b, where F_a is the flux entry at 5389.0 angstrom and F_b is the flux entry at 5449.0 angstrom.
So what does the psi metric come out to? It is 1.15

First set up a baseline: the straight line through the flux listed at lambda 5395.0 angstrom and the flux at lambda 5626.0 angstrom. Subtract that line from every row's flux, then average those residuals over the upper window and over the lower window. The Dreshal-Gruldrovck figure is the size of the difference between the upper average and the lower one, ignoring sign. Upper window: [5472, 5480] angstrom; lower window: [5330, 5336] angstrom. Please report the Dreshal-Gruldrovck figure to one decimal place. 0.1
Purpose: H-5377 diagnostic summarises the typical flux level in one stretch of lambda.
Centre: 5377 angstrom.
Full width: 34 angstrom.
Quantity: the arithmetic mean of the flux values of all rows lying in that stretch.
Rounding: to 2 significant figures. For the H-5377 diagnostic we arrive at 37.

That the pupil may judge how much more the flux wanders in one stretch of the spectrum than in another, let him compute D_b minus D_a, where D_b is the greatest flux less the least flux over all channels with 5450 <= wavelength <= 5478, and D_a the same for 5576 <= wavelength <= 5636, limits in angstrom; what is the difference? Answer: -16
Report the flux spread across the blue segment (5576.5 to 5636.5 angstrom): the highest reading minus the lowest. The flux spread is 28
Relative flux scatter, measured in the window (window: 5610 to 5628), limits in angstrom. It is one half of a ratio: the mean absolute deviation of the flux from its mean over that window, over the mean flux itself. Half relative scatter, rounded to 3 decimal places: 0.035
